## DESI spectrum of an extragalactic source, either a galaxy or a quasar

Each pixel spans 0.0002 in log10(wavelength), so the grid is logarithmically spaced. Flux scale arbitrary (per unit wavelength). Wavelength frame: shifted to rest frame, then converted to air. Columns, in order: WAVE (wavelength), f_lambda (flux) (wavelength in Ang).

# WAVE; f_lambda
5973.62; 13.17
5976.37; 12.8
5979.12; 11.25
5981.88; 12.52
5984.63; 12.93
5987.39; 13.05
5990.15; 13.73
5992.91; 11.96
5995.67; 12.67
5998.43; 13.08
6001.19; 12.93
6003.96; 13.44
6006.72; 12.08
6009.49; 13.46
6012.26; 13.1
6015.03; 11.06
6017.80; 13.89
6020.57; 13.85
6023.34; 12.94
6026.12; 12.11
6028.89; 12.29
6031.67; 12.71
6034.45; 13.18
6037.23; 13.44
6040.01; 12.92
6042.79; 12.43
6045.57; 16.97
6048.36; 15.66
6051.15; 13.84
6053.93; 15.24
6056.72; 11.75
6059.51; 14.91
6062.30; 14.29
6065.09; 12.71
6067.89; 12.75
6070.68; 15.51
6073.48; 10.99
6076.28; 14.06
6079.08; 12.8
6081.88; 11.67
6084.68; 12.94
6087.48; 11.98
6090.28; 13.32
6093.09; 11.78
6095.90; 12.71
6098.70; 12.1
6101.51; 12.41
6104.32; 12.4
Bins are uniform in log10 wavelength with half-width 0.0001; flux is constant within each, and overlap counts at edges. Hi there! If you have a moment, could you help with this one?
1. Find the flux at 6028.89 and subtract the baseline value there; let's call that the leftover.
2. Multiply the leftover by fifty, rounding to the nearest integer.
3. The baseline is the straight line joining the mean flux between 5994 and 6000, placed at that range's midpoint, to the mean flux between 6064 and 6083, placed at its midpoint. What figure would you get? -30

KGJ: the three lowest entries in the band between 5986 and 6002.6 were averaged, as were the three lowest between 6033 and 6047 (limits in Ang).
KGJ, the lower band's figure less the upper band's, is -0.32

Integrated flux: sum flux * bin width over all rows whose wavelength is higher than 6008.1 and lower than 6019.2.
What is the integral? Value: 143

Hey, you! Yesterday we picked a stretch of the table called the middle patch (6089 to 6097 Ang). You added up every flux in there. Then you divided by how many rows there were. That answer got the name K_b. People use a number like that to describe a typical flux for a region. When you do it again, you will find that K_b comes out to 12.6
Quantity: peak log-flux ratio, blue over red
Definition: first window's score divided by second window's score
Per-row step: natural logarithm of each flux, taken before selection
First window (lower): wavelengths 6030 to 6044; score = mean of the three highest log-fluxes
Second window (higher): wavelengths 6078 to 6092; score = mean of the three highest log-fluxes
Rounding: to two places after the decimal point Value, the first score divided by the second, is 1.00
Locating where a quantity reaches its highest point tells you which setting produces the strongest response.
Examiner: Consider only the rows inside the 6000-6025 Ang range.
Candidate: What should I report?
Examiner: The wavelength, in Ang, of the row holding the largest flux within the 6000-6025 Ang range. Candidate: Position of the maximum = 6017.80 Ang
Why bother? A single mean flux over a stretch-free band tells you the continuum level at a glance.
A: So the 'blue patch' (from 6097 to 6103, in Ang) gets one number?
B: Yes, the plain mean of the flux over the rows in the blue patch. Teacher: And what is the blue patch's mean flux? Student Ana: 12.3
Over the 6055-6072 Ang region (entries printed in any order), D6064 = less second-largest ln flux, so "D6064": -2.70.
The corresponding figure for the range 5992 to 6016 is -2.60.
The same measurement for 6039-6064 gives -2.75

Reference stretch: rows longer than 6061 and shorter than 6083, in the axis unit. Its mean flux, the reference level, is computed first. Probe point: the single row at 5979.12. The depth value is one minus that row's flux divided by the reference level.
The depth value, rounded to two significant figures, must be 0.14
